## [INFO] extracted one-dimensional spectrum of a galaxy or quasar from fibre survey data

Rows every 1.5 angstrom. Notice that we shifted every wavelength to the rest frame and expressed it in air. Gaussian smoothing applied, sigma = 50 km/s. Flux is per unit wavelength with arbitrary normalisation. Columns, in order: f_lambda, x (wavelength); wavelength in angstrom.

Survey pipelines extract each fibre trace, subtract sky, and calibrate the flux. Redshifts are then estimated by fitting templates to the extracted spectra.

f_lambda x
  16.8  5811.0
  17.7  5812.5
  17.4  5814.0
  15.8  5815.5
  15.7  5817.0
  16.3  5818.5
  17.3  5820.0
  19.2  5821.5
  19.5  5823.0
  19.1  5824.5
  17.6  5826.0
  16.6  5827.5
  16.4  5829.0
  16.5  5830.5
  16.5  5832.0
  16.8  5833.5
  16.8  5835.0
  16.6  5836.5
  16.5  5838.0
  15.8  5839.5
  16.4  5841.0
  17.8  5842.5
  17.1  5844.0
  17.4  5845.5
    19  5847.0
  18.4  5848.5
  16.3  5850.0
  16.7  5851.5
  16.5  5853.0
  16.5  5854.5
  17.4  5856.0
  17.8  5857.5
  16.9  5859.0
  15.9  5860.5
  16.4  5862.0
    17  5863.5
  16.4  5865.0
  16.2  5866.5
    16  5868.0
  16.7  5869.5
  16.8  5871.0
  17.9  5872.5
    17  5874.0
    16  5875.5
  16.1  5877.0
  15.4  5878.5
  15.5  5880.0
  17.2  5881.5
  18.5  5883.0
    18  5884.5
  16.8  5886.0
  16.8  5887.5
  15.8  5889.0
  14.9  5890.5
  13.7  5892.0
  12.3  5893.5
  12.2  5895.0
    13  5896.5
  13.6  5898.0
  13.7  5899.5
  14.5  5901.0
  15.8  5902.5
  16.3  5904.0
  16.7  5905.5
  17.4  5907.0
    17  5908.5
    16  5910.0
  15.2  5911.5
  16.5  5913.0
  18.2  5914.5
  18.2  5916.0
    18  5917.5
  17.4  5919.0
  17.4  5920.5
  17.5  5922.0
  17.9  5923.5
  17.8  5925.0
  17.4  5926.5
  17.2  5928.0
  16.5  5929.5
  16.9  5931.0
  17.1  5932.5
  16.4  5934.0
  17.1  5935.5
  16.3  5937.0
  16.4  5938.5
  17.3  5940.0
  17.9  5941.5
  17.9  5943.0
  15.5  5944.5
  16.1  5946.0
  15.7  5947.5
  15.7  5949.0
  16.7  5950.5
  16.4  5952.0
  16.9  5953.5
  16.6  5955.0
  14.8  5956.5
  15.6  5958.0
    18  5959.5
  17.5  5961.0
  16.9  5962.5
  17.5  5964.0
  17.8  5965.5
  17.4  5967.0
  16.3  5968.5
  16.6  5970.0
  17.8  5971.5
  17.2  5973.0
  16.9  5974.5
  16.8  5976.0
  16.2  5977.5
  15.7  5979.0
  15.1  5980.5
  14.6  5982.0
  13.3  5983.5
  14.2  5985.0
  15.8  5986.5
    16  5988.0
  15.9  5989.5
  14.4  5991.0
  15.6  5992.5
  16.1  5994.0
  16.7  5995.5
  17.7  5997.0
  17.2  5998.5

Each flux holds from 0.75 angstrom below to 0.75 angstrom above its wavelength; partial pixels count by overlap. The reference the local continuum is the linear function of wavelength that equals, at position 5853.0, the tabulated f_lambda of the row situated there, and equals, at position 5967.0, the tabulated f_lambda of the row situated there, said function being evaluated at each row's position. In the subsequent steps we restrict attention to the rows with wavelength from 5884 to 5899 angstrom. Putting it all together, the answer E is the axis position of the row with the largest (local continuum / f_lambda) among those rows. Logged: 5895.0 angstrom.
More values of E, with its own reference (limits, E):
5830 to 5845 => 5839.5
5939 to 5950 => 5944.5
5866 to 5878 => 5875.5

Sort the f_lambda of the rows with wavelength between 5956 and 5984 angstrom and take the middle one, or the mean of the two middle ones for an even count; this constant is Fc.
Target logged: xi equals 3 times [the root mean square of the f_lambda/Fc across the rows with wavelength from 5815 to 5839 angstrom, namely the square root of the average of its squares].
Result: 3.06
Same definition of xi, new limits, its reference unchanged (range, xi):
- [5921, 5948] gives 3.03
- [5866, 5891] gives 2.96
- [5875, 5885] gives 2.98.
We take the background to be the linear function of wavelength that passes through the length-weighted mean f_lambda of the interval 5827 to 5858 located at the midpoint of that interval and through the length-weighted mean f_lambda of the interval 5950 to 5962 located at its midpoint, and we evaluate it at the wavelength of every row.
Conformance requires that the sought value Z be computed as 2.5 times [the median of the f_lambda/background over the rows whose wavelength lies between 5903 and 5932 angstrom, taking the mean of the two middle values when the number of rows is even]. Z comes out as 2.60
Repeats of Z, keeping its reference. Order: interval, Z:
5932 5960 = 2.47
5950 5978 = 2.55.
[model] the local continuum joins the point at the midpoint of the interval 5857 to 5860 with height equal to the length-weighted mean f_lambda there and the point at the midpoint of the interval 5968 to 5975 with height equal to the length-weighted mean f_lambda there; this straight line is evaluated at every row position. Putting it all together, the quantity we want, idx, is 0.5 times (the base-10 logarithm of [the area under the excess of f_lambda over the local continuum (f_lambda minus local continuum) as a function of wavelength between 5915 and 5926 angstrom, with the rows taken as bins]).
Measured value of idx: 0.43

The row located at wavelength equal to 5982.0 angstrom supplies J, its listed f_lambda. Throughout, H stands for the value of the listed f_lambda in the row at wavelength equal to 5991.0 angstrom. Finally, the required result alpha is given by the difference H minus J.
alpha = -0.2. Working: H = 14.4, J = 14.6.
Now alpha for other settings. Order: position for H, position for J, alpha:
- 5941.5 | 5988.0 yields 1.9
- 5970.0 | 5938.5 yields 0.2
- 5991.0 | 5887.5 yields -2.4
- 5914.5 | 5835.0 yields 1.4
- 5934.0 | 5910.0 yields 0.4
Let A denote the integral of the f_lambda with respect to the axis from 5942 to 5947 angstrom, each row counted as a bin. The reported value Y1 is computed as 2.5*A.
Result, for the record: 207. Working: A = 83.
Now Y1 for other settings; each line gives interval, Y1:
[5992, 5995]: 120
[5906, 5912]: 247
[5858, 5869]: 452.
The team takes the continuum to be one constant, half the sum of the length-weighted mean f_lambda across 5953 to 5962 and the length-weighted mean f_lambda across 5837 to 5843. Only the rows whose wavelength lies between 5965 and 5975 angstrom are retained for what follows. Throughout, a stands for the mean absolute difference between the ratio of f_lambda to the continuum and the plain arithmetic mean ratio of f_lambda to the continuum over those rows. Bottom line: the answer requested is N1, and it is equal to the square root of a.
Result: 0.17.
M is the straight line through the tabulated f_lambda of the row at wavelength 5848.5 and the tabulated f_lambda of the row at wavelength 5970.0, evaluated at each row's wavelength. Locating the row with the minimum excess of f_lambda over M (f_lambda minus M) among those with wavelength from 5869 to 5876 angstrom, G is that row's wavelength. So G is 5875.5 angstrom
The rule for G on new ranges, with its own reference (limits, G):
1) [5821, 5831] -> 5829.0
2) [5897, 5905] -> 5898.0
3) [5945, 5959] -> 5956.5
